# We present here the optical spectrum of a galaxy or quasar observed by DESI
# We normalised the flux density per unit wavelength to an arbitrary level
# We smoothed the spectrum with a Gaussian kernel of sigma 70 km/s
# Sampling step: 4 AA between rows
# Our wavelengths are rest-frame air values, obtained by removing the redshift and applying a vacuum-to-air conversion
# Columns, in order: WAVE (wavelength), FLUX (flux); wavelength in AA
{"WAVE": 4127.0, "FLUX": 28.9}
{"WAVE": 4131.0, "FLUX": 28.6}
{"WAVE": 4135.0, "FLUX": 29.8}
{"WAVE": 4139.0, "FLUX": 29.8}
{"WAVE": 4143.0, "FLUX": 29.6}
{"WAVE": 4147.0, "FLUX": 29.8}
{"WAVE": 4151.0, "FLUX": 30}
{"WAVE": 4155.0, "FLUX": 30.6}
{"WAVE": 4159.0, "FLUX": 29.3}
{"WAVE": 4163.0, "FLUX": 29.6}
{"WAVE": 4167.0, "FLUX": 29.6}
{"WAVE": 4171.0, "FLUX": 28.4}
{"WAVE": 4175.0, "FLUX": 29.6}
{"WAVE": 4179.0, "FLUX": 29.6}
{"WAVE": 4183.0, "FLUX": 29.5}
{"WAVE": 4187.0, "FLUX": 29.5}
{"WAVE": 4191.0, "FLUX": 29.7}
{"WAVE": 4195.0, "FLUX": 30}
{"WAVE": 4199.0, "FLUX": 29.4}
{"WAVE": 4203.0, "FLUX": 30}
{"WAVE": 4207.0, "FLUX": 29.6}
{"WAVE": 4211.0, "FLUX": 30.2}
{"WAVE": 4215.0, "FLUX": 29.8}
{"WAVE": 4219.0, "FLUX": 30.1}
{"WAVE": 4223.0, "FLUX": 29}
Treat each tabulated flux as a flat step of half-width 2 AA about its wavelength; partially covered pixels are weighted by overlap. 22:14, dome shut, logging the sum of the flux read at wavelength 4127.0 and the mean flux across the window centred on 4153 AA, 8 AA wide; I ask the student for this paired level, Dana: 59.2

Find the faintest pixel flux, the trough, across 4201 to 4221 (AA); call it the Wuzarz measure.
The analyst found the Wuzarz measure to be 29.6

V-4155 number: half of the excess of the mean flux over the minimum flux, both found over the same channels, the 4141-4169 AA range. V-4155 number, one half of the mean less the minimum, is 0.24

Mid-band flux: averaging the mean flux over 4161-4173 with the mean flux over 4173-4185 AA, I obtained 29.4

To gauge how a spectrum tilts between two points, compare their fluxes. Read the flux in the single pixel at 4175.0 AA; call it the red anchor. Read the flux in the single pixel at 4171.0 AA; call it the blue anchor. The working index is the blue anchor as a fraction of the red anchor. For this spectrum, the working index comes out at 0.96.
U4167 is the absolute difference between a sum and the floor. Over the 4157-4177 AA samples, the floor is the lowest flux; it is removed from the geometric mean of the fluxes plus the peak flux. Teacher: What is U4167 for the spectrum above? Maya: 30.50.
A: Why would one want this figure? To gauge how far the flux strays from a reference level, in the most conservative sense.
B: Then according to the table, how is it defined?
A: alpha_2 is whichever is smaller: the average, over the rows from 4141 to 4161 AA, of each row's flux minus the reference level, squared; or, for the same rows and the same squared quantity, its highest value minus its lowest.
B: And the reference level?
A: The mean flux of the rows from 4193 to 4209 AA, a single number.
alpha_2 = 0.20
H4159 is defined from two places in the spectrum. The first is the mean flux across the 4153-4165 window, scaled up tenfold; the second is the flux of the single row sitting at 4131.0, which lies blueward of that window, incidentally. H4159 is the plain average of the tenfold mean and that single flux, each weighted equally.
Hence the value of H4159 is 163.5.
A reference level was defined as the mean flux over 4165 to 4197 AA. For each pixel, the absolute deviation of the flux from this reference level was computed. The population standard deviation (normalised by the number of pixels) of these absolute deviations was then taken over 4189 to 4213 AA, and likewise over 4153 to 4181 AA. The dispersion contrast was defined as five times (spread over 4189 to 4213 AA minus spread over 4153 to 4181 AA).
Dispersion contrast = -1.0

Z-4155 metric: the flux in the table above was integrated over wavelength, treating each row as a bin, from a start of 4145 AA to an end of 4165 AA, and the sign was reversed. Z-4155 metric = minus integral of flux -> -597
